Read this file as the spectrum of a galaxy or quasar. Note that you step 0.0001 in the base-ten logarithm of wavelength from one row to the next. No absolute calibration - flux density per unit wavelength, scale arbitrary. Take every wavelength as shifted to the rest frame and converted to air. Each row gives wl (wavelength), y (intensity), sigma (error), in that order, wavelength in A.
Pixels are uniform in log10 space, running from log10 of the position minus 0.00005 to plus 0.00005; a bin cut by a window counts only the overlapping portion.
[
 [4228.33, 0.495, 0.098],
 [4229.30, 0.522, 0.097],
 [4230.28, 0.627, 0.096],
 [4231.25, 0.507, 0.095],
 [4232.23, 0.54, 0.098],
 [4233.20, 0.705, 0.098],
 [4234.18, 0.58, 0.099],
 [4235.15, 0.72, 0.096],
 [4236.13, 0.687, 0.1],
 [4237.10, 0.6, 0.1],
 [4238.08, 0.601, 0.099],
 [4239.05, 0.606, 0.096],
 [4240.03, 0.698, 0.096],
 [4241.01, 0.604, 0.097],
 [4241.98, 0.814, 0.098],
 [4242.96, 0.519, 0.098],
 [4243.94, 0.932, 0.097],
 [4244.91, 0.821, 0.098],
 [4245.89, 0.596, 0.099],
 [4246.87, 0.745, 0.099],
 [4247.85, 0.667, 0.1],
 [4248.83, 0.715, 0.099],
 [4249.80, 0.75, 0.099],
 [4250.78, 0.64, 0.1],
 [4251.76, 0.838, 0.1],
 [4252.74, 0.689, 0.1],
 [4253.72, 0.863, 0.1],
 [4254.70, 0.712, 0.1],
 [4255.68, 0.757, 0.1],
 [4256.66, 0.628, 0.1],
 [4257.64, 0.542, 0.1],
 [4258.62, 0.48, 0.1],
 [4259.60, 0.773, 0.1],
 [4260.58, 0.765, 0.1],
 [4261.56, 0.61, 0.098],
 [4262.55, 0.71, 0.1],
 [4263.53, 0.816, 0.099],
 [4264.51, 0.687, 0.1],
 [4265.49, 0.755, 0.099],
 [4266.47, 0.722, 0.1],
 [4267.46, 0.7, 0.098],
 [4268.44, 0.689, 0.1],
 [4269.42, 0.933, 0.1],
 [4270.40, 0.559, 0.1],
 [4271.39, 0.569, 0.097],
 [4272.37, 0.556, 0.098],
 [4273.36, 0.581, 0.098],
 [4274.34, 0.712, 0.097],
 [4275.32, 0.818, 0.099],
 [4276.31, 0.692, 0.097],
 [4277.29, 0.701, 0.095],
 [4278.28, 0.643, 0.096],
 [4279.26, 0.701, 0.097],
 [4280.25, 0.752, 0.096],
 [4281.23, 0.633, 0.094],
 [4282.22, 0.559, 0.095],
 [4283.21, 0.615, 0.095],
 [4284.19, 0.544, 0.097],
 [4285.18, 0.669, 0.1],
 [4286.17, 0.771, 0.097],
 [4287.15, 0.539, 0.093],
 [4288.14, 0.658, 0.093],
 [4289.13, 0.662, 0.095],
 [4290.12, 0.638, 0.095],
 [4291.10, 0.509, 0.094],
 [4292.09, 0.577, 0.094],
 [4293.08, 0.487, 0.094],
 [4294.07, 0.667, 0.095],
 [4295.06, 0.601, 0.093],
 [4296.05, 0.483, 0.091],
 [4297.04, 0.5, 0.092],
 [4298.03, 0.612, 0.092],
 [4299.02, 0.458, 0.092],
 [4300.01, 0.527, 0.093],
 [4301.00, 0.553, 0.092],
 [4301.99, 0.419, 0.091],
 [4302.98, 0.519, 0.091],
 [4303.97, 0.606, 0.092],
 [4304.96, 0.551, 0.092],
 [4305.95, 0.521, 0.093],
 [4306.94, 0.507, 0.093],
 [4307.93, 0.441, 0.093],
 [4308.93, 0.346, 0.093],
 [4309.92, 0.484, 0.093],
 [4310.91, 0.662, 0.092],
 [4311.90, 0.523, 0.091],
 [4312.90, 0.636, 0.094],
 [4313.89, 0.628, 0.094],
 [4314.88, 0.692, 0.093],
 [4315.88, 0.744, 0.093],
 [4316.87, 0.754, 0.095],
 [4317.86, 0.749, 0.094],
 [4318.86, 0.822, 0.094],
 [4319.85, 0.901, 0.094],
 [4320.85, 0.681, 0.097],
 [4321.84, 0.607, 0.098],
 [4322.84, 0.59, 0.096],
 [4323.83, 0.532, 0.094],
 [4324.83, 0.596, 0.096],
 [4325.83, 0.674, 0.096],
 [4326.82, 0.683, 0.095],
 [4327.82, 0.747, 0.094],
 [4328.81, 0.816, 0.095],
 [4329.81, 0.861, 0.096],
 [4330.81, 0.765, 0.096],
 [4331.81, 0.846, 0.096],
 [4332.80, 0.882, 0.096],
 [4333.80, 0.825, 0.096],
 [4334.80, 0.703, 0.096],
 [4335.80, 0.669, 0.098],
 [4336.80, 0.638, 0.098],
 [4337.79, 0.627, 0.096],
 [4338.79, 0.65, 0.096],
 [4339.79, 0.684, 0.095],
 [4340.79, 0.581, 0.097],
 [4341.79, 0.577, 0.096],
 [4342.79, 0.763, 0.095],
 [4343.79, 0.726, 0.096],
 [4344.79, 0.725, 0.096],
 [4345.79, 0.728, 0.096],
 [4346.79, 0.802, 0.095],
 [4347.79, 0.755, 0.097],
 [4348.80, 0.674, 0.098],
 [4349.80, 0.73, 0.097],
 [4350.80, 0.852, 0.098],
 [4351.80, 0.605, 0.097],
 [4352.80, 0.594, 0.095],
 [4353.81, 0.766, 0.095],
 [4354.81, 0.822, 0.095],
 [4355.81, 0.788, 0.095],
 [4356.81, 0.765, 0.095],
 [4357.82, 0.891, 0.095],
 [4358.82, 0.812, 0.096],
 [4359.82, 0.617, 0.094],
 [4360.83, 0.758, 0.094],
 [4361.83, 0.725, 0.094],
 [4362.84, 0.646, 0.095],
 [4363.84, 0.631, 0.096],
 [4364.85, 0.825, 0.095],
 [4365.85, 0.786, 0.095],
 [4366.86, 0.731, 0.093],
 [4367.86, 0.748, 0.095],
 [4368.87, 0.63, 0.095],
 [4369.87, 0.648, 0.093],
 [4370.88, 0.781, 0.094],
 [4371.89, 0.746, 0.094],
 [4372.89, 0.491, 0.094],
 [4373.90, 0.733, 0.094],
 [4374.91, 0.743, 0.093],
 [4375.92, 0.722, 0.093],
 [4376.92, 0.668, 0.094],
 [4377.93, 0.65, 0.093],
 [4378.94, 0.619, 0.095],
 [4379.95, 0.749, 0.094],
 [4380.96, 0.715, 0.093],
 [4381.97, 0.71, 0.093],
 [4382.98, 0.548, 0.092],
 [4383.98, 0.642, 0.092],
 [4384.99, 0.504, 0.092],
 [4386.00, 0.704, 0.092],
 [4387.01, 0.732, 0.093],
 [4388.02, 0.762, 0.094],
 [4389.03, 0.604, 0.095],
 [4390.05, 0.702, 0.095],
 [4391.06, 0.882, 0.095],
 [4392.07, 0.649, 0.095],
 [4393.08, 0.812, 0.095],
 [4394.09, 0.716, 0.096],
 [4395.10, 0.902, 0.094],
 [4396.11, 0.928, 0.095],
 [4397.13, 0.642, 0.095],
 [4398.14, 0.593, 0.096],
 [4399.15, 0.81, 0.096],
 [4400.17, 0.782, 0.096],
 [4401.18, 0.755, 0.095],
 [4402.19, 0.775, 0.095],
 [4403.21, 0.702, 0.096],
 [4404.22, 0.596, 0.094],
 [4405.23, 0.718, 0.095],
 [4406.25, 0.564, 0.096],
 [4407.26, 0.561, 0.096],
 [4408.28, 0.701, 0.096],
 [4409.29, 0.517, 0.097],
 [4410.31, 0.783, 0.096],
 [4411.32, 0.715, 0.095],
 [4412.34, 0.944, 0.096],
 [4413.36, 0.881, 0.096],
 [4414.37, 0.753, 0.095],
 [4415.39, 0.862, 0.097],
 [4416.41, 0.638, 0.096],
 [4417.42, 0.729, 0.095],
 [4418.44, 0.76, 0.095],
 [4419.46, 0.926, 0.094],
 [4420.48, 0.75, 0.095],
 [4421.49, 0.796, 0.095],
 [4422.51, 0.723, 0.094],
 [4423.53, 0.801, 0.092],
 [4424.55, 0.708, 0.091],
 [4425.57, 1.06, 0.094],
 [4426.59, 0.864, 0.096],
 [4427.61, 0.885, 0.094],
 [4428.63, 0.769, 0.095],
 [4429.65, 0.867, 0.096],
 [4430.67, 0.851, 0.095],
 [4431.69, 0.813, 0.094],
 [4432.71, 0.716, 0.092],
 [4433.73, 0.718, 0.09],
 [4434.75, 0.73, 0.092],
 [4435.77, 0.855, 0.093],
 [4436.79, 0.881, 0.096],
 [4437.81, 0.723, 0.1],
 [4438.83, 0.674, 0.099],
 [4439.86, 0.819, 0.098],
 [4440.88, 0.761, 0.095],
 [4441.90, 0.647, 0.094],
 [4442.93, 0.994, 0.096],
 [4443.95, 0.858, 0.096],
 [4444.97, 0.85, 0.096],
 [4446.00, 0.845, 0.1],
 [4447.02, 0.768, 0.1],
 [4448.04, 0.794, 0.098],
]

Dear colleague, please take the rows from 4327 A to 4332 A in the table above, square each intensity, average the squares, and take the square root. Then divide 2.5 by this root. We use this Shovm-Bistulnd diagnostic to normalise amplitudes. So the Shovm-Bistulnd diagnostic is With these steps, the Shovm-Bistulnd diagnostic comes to 3.09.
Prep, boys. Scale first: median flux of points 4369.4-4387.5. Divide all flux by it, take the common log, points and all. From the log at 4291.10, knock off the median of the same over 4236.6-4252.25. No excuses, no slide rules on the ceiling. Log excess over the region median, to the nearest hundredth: -0.13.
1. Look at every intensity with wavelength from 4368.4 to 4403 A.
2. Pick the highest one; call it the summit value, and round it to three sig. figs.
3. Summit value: 0.928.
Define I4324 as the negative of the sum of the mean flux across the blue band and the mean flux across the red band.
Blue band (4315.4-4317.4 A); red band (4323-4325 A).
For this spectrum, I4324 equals -1.3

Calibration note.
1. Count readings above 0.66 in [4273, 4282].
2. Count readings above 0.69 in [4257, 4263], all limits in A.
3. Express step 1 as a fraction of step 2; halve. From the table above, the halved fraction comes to 1.0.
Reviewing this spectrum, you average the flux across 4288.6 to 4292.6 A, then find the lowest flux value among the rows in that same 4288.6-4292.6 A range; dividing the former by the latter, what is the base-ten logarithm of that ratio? 0.069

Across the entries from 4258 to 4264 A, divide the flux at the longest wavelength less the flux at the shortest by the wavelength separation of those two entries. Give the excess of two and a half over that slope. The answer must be 2.43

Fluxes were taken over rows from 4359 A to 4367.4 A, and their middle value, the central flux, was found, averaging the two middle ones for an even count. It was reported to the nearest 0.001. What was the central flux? 0.728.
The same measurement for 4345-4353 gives 0.729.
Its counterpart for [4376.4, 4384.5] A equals 0.659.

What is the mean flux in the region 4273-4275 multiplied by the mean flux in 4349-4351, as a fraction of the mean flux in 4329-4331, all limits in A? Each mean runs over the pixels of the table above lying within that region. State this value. 0.63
